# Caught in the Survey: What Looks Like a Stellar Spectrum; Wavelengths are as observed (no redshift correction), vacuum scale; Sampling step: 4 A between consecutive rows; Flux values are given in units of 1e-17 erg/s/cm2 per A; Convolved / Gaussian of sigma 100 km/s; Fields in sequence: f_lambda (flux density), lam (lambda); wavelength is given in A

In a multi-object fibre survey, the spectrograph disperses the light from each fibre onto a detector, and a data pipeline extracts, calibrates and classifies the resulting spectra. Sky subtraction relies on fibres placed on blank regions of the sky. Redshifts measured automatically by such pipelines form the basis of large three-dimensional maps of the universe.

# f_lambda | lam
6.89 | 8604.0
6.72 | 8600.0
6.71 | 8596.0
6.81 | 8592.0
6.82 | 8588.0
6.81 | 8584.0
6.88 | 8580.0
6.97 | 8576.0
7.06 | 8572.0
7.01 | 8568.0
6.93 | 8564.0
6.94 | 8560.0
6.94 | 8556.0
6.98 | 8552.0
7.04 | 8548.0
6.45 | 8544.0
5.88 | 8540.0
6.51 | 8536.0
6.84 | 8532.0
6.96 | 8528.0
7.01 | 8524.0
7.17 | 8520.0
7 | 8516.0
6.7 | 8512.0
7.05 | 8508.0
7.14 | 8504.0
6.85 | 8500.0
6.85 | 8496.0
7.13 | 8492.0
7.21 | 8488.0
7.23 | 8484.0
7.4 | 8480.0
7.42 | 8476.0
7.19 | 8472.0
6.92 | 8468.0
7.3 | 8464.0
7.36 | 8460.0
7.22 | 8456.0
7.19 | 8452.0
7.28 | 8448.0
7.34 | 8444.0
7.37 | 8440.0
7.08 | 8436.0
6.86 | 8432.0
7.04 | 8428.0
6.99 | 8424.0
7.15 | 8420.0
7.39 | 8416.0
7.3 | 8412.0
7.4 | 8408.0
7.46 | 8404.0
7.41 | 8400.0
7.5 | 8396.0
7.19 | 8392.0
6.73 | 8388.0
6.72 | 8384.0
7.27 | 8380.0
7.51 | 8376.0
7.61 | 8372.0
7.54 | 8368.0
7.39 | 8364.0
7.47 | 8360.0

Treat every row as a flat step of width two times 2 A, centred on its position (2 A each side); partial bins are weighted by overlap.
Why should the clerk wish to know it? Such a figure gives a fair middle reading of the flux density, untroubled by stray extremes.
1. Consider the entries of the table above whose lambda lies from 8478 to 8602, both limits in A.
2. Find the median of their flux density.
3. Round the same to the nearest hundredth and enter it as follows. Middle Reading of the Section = 6.94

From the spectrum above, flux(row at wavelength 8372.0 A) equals 7.61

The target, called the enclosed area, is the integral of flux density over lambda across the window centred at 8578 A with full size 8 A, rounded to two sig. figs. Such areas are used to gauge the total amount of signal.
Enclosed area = 55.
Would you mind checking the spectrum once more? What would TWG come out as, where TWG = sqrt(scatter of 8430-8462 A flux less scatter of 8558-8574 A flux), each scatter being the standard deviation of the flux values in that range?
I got 0.33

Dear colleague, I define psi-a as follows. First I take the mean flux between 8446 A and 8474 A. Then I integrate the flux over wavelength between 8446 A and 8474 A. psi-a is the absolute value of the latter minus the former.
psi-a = 195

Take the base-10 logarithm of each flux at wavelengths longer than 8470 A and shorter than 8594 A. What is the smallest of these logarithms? 0.769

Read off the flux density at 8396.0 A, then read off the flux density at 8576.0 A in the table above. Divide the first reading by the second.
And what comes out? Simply 1.08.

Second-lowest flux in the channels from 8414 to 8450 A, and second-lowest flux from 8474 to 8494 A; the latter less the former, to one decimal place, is 0.2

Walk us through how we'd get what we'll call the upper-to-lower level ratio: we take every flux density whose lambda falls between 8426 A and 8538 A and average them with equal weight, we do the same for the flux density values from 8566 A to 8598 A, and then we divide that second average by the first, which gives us 0.97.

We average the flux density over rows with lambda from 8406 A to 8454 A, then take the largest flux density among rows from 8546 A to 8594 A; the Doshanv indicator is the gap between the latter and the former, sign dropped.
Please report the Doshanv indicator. 0.139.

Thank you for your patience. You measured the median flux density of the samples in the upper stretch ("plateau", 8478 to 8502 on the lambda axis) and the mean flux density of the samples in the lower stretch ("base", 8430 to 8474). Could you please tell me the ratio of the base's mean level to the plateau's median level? 1.00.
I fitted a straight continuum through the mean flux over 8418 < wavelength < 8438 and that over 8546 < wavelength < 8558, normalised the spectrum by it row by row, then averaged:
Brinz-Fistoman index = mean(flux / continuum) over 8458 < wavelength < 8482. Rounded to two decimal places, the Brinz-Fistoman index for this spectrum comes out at 1.04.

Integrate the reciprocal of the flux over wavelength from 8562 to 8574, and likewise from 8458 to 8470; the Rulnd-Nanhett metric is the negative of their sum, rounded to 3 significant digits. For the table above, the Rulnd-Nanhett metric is -3.38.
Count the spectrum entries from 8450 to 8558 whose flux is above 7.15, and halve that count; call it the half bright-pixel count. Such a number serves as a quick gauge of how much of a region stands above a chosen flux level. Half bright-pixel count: 5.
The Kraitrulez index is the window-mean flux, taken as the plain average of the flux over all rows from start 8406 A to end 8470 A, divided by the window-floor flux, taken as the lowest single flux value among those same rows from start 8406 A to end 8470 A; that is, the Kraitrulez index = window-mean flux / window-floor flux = 1.05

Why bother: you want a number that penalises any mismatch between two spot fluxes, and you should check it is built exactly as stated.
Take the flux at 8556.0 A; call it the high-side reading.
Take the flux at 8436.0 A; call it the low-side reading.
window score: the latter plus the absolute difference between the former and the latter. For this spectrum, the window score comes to 7.2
